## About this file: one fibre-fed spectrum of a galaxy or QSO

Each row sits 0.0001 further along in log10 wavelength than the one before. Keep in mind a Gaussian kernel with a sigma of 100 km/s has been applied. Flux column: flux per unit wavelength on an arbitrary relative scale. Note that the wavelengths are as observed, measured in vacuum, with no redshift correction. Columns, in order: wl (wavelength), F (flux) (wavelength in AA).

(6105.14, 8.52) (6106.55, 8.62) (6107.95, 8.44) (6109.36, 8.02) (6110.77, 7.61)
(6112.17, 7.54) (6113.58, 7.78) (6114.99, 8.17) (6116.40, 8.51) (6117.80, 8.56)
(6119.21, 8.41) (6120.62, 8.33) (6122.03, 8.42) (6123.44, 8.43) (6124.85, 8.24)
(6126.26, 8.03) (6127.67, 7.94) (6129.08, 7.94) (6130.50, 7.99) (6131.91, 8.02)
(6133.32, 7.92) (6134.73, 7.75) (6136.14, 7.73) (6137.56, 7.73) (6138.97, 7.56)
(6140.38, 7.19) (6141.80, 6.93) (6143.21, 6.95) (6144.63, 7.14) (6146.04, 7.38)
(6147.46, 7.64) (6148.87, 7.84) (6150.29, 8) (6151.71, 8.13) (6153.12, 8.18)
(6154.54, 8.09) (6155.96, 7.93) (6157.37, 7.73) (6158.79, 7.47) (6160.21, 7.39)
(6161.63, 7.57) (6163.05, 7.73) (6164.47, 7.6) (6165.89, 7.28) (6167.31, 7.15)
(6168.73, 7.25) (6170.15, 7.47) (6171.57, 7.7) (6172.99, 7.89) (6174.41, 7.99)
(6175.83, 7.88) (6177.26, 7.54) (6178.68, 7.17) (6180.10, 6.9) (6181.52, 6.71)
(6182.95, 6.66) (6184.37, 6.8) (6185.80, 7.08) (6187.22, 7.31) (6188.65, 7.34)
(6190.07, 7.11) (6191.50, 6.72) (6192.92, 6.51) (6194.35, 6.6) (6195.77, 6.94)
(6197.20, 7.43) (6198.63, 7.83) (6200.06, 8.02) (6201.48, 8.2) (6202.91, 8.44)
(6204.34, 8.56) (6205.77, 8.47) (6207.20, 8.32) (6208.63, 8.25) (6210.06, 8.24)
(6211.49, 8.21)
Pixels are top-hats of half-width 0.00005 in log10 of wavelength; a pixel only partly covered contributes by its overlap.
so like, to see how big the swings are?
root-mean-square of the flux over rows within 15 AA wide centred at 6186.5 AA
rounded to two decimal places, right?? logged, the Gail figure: 6.92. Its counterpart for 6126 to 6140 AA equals 7.86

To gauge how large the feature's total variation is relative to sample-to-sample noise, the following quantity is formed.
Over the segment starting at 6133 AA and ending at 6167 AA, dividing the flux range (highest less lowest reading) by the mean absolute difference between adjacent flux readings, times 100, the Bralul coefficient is 753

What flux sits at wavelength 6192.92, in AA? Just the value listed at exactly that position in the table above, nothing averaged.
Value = 6.51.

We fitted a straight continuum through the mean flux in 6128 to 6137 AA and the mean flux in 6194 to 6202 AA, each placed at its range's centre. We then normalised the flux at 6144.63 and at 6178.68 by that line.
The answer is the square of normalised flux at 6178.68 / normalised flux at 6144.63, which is 1.06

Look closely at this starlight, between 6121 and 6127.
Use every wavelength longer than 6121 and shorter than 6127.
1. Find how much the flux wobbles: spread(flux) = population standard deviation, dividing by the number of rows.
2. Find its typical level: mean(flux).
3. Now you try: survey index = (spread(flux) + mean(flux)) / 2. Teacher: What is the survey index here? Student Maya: 4.22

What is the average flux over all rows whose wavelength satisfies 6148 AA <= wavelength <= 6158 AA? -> 7.99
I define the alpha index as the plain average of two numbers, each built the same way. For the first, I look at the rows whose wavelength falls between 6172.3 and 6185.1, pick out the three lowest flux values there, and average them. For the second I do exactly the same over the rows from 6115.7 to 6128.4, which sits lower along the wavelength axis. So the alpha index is 7.40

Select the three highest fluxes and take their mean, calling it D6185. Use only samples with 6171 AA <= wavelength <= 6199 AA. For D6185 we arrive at 7.9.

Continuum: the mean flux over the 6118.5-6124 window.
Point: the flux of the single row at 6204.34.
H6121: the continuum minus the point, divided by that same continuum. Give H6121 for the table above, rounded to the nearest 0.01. -0.02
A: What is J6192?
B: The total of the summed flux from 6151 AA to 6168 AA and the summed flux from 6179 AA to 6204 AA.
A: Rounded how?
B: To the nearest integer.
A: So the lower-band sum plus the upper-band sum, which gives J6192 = 215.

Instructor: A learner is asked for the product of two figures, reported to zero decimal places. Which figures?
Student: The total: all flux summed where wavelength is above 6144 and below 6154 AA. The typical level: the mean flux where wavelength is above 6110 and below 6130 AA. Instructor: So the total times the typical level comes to 442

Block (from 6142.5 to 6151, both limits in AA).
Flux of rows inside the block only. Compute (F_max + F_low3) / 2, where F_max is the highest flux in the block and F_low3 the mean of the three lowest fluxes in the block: 7.6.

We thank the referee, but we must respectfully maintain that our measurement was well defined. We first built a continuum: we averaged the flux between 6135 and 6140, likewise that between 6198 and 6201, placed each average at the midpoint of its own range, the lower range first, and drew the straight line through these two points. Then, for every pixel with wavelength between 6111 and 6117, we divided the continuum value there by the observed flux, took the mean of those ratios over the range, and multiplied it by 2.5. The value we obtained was 2.37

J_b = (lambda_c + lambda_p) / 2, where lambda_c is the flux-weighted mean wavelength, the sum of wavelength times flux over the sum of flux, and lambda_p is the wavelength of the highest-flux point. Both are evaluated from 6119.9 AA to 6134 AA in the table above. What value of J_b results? 6125.2 AA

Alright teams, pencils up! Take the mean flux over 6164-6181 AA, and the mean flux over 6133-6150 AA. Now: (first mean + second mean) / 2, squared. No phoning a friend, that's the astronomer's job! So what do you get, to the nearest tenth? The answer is 56.0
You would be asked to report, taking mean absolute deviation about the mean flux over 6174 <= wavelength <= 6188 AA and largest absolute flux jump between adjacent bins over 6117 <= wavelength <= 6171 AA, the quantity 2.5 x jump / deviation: 2.4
